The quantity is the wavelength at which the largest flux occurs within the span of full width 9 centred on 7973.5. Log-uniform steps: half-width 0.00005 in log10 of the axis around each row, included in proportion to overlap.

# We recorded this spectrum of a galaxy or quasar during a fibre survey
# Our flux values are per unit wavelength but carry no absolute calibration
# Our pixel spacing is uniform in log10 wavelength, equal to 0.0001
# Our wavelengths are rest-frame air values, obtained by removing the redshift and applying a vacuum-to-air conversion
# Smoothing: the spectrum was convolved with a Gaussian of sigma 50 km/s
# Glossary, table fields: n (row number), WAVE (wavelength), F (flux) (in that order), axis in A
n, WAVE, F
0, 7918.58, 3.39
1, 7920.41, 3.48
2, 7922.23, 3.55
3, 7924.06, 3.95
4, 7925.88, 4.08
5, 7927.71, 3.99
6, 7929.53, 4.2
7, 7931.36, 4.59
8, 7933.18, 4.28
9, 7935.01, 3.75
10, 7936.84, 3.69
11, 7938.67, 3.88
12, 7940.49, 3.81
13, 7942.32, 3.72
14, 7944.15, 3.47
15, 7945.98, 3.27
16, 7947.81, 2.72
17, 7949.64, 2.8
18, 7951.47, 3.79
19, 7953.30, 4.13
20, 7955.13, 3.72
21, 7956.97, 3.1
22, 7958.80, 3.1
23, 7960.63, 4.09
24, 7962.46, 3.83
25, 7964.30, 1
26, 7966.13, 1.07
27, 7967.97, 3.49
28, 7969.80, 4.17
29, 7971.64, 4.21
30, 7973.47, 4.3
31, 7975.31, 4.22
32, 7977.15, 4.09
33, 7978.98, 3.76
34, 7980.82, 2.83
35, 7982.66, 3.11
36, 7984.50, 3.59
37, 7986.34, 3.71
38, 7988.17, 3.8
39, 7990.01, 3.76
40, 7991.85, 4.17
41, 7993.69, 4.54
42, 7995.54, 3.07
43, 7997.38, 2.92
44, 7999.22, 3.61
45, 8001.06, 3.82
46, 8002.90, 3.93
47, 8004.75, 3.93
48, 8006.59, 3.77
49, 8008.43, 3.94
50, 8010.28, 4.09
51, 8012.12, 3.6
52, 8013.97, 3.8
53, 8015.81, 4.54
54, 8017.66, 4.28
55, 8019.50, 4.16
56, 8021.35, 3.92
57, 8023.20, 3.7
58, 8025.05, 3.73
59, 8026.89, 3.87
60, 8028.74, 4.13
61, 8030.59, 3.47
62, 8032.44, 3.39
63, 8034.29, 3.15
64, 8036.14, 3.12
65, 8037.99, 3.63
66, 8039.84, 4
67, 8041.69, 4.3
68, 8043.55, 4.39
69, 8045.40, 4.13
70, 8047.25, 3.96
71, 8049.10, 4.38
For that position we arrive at 7973.47 A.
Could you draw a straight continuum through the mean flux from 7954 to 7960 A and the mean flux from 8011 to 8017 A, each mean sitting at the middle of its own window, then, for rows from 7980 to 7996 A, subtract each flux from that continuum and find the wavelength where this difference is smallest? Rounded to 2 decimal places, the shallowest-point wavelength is 7993.69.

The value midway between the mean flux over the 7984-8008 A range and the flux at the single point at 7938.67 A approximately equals 3.81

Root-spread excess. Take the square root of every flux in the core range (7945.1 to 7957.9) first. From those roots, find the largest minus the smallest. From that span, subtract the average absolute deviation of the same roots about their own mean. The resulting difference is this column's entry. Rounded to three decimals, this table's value 0.262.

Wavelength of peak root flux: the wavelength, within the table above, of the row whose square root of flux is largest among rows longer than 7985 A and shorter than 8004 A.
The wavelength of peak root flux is 7993.69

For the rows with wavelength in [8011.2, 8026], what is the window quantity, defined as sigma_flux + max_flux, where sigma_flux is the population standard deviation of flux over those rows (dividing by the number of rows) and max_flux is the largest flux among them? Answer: 4.85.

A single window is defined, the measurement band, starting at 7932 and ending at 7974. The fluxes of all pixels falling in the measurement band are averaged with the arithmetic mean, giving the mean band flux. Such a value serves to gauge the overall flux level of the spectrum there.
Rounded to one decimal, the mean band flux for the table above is 3.5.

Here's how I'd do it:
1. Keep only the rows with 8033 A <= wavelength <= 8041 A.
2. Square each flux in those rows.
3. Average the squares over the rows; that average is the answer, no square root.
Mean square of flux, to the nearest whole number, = 12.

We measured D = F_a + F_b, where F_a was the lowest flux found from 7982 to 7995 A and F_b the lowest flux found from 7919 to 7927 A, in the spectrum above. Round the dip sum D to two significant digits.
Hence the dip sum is 6.6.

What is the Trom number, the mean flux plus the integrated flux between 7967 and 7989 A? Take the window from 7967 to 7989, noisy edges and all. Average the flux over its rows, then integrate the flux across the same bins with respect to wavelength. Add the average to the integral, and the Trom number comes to 87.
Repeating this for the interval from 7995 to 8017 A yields 87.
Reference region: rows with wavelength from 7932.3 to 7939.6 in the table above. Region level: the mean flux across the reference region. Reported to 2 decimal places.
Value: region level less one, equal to 2.90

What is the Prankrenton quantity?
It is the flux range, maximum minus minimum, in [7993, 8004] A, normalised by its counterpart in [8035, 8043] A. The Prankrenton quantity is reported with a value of 1.4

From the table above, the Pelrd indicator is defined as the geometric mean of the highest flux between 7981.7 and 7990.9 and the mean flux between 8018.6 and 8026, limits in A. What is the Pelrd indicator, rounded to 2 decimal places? 3.84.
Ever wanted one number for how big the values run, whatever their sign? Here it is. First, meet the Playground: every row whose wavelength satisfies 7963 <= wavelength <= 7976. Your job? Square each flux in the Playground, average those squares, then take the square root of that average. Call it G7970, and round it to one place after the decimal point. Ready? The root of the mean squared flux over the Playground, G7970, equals 3.5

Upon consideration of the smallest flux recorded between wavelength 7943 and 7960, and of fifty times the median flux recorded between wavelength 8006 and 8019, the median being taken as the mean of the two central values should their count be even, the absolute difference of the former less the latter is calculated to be 194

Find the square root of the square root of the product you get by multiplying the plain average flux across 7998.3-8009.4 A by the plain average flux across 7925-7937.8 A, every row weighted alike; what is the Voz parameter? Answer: 1.99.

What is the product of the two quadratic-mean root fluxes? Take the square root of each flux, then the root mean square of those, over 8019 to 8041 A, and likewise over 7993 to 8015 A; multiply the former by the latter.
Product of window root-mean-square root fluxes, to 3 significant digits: 3.72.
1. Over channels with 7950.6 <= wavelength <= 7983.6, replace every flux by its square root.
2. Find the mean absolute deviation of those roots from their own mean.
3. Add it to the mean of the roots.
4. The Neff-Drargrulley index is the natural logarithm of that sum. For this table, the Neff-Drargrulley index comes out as 0.718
